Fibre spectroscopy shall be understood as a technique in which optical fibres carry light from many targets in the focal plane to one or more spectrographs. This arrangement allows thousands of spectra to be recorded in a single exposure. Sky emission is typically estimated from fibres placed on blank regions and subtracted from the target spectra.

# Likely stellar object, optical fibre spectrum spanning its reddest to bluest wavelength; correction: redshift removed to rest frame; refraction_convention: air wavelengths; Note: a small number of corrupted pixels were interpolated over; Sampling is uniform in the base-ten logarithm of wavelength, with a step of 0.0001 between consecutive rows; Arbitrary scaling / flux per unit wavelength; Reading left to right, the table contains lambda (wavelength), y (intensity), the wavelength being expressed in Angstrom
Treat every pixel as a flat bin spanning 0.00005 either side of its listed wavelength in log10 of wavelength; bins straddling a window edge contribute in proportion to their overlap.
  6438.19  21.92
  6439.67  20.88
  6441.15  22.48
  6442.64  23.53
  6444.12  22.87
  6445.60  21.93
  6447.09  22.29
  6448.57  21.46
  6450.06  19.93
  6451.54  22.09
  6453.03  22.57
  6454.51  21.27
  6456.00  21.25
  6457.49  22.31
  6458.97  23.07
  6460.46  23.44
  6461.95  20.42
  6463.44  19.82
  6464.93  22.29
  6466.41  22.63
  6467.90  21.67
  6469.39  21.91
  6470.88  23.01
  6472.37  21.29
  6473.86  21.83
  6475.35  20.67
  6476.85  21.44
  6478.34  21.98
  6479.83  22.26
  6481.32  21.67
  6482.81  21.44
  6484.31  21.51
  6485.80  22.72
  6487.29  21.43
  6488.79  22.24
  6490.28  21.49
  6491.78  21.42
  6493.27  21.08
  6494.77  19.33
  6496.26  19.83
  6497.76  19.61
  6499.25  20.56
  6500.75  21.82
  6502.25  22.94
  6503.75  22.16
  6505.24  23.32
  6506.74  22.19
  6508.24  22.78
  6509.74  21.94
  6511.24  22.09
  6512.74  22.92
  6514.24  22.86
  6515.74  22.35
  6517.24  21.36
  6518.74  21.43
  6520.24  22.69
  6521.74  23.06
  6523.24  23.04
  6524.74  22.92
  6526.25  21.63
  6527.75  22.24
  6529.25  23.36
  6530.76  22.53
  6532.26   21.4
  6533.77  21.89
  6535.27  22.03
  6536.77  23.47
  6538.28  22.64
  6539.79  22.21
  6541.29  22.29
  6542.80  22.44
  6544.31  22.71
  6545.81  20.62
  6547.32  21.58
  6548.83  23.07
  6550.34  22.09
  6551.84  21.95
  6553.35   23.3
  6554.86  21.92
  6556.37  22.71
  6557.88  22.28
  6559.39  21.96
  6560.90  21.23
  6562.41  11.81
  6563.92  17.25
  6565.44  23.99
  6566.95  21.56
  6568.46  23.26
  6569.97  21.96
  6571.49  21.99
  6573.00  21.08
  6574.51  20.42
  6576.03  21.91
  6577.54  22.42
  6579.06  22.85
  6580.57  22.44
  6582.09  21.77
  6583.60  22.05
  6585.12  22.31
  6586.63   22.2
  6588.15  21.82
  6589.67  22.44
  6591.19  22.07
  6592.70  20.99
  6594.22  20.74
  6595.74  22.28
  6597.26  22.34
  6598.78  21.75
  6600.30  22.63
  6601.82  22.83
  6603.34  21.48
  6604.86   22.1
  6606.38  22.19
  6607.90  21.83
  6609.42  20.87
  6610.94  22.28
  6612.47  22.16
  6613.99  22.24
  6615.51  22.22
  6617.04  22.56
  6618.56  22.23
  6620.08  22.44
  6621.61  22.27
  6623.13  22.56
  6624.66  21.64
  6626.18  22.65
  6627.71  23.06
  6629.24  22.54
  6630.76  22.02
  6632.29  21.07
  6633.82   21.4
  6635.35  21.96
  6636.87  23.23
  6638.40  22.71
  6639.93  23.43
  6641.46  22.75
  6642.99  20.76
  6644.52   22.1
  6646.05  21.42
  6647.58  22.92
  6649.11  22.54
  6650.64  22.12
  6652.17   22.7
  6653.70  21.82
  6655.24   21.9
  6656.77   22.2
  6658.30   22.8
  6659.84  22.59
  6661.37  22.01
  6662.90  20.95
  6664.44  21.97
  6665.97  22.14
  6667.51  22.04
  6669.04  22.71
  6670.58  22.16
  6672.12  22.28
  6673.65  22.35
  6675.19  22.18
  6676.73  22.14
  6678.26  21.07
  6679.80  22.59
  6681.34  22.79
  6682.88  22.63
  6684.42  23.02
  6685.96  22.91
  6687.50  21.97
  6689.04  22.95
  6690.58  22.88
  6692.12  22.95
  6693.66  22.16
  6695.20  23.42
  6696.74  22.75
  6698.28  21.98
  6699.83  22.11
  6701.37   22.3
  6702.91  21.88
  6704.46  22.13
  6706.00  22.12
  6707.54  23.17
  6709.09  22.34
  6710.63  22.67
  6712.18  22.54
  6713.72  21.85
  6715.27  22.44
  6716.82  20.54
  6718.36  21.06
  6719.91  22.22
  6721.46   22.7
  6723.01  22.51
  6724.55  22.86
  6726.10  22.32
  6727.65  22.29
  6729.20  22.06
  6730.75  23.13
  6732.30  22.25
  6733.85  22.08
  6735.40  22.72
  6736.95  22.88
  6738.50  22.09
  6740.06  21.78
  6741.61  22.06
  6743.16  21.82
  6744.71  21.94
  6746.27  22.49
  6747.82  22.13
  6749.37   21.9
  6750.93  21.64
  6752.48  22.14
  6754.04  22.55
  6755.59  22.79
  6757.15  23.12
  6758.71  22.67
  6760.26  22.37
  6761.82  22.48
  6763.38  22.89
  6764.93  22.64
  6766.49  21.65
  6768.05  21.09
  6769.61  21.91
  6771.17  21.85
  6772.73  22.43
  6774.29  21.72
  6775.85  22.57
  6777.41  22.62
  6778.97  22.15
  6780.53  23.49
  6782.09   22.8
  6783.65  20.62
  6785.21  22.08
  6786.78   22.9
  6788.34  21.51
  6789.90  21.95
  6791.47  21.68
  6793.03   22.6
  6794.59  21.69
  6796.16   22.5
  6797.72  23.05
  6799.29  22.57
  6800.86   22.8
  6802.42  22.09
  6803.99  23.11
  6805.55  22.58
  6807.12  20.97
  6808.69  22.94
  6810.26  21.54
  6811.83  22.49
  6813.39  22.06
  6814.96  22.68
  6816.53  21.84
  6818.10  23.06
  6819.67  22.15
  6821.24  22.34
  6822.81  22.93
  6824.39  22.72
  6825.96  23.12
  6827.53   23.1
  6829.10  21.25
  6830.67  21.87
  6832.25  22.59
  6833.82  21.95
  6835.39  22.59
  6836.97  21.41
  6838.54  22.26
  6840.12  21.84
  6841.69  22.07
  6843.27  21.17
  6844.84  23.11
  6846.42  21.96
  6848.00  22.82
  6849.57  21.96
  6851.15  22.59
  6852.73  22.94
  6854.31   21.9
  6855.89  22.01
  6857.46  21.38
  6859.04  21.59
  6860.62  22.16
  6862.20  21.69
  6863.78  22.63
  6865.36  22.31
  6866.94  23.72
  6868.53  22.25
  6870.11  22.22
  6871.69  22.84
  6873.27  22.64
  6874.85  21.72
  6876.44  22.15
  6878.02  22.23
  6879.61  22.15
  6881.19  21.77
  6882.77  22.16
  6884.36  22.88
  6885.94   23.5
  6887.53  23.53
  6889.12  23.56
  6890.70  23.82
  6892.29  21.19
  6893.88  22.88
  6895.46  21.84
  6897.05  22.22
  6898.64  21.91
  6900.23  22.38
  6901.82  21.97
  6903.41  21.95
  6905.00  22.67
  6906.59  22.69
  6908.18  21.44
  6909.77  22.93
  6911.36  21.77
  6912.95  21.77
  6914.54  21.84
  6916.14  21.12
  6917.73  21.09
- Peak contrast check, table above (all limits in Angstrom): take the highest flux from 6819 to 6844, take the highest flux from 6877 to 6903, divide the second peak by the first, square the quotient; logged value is 1.061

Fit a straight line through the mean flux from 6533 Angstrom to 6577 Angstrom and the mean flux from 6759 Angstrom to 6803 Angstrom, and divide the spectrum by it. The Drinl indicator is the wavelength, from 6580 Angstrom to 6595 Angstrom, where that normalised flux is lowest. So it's 6594.22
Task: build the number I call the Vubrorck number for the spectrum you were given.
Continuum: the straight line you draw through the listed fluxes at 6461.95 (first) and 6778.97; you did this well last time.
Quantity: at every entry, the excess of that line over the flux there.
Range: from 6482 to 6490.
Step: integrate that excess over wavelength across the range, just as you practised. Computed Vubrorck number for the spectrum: -10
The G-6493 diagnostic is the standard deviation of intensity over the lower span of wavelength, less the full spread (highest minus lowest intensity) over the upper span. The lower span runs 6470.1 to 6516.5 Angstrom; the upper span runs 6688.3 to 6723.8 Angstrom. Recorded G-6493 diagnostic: -1.9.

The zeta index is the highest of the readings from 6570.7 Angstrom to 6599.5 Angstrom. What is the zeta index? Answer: 22.85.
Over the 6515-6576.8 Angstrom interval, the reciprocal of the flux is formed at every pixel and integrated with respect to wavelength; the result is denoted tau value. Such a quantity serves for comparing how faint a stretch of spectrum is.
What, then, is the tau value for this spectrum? 2.9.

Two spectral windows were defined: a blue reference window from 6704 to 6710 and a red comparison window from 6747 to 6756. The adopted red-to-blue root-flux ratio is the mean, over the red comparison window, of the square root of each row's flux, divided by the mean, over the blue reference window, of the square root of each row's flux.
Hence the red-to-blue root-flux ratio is 0.99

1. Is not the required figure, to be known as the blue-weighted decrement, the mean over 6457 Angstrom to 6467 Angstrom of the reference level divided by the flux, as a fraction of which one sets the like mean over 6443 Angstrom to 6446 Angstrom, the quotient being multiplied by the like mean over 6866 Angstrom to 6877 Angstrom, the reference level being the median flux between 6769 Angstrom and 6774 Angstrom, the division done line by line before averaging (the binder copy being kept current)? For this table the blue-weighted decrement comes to 0.95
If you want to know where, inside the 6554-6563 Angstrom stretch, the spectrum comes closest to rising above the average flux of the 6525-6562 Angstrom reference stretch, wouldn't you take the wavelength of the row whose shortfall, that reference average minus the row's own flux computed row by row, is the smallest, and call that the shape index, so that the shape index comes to 6556.37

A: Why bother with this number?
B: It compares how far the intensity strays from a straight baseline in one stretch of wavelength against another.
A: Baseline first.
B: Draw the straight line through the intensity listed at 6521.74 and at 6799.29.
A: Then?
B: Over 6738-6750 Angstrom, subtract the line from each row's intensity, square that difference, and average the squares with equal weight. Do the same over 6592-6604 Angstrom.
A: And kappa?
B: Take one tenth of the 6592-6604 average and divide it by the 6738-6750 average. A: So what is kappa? 0.35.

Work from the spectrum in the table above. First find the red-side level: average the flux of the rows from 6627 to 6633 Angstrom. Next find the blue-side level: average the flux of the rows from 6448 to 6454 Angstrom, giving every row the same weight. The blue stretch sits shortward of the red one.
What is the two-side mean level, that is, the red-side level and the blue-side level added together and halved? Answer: 21.84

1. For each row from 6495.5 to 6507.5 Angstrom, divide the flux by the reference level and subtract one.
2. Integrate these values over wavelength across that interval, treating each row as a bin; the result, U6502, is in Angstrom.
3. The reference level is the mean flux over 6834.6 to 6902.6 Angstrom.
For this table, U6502 -0.41 Angstrom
